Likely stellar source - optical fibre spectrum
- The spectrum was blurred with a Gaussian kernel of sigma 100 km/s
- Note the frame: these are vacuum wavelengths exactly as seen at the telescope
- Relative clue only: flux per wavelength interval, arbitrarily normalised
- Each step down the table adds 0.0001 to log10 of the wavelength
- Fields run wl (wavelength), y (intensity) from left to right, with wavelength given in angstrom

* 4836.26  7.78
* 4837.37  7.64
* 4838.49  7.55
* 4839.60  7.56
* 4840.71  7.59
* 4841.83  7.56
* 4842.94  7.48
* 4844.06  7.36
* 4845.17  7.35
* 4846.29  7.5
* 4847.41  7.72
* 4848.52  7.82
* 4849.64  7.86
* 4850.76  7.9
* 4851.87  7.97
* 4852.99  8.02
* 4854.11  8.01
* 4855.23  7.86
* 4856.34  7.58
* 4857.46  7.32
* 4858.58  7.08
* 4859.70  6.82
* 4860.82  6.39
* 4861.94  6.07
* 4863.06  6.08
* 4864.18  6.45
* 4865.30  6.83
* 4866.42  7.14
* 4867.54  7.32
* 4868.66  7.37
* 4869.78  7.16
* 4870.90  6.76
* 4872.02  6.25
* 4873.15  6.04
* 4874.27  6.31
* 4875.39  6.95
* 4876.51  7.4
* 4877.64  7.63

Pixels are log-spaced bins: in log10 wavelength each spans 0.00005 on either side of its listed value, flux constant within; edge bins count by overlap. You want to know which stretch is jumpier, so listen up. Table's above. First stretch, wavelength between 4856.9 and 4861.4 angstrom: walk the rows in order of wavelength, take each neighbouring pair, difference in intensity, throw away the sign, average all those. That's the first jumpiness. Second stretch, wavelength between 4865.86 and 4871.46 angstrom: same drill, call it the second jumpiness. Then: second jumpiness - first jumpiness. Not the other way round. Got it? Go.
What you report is -0.10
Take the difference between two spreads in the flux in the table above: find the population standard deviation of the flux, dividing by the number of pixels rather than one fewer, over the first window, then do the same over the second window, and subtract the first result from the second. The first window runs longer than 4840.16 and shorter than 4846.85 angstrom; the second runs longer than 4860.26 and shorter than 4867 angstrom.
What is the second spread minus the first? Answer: 0.29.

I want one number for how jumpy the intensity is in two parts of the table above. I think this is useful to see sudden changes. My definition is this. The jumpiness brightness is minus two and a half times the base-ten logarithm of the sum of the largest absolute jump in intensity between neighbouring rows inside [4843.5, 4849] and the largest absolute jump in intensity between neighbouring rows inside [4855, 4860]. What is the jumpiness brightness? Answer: 0.75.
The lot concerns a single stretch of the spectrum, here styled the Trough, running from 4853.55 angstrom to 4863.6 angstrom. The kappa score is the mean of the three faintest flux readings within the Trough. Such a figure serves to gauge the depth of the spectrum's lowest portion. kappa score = 6.2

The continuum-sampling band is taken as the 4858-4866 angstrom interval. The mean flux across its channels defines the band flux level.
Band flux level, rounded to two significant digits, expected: 6.5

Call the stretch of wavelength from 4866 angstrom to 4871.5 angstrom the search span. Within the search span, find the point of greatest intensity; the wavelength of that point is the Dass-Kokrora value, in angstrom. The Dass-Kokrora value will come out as 4868.66 angstrom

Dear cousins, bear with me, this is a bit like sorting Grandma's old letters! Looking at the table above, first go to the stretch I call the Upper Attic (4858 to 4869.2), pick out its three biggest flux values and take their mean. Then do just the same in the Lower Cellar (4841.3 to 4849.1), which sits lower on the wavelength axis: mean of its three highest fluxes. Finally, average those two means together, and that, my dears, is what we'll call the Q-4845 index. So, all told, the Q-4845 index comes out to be 7.49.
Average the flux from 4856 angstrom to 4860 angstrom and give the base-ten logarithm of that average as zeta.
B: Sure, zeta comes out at 0.86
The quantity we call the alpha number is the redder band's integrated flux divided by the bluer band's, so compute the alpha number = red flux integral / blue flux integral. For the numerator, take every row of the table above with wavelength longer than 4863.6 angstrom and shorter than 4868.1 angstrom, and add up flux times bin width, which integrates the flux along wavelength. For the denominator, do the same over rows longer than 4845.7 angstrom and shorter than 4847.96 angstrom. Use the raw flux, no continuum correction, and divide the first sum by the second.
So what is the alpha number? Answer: 1.8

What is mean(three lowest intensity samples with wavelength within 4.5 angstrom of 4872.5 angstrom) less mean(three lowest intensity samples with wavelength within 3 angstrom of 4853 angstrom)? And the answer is -1.7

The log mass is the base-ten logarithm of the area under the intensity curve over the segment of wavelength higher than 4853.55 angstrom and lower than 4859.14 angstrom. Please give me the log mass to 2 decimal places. 1.63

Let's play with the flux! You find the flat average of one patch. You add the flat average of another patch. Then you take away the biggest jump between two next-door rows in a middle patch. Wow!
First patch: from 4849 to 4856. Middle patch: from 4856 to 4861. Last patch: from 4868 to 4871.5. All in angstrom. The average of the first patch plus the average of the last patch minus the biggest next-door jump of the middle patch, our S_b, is 14.6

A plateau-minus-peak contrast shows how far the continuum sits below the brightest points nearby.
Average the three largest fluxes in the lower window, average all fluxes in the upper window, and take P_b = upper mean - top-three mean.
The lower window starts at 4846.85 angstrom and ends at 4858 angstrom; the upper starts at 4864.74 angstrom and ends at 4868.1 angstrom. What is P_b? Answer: -0.90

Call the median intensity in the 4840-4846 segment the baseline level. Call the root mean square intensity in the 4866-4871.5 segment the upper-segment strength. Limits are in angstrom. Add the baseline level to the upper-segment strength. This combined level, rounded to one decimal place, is 14.6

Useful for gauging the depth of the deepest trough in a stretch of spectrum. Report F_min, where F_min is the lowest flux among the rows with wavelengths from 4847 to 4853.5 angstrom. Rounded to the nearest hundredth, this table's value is 7.72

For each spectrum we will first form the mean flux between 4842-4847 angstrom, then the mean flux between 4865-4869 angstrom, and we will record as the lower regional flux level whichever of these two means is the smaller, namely 7.2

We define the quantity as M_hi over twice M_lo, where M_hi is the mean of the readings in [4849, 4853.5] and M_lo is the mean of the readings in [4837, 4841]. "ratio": 0.523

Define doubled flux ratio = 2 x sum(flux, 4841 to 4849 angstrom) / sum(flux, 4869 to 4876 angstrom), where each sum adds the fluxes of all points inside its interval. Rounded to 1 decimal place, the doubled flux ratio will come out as 2.7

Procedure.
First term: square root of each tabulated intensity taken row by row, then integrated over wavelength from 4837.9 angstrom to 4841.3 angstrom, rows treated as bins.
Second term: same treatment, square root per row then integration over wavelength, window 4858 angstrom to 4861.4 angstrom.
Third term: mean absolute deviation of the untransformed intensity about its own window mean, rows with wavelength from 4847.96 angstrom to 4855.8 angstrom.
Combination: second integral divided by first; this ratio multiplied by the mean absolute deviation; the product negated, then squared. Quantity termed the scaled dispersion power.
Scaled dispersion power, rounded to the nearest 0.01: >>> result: 0.00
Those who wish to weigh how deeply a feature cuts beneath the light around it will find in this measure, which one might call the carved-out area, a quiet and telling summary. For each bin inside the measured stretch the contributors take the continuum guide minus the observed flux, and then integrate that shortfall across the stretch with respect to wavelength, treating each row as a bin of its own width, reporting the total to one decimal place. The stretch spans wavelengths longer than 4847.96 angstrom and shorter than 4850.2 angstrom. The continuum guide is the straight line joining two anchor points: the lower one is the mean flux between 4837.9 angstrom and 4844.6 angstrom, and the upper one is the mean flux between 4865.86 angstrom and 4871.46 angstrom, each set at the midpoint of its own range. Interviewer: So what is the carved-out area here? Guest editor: -1.0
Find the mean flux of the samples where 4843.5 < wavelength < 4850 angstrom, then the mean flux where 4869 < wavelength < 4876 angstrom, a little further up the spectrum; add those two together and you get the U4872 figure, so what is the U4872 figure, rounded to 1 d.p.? 14.2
